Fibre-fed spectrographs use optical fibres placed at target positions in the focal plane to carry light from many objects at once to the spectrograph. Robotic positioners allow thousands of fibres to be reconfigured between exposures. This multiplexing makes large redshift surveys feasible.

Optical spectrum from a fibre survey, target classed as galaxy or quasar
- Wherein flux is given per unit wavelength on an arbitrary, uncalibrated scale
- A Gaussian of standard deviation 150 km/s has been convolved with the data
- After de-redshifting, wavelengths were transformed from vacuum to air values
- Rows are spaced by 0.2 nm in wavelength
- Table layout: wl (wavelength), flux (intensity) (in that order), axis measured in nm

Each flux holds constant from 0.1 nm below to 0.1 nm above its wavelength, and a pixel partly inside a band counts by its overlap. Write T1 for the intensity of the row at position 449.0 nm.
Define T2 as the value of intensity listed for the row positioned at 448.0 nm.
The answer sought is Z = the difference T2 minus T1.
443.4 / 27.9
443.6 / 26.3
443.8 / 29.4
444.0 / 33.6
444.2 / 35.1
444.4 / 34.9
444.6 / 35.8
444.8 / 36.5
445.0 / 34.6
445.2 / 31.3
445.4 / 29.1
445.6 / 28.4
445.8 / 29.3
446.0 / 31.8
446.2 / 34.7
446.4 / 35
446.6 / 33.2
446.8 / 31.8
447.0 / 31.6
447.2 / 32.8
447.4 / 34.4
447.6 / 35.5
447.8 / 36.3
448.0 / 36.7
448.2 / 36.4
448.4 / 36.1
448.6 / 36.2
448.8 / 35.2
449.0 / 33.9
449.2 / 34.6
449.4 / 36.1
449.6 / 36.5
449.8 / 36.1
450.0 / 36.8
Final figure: 3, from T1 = 33.9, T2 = 36.7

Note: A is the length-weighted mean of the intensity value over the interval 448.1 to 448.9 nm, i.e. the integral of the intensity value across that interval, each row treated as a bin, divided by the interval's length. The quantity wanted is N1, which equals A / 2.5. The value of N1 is 14.4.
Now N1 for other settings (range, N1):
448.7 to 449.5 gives 14.0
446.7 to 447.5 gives 13.1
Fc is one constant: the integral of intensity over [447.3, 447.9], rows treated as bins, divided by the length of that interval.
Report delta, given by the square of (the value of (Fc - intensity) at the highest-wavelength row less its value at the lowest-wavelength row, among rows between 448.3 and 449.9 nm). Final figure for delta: 0.0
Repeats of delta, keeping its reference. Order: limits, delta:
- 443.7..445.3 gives 3.6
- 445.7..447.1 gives 5.3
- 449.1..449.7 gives 3.6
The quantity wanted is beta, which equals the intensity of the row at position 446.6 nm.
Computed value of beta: 33.2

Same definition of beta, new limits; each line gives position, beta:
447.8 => 36.3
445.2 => 31.3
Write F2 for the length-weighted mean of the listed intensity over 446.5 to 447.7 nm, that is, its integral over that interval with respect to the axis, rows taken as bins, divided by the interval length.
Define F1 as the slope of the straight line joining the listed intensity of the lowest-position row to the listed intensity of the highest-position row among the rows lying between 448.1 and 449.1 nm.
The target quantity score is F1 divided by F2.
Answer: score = -0.09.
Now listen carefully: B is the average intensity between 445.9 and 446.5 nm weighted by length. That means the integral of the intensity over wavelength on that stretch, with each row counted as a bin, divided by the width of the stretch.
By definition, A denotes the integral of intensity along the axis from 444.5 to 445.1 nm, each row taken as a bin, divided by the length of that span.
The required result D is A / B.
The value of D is 1.05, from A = 35.6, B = 33.8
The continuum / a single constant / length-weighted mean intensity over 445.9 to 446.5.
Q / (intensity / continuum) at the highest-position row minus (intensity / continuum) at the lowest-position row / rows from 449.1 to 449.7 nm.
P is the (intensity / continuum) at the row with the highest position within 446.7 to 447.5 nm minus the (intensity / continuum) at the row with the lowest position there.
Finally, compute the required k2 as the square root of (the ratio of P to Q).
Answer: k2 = 1.2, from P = 0.08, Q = 0.06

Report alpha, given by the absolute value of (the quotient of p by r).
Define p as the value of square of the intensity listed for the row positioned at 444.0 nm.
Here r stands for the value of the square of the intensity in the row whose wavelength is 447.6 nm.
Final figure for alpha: 0.90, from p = 1129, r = 1260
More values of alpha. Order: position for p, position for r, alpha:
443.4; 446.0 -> 0.77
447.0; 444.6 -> 0.78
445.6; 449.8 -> 0.62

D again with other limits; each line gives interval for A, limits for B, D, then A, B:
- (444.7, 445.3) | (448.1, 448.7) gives 0.94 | 34.1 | 36.2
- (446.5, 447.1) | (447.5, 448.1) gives 0.89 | 32.2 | 36.2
